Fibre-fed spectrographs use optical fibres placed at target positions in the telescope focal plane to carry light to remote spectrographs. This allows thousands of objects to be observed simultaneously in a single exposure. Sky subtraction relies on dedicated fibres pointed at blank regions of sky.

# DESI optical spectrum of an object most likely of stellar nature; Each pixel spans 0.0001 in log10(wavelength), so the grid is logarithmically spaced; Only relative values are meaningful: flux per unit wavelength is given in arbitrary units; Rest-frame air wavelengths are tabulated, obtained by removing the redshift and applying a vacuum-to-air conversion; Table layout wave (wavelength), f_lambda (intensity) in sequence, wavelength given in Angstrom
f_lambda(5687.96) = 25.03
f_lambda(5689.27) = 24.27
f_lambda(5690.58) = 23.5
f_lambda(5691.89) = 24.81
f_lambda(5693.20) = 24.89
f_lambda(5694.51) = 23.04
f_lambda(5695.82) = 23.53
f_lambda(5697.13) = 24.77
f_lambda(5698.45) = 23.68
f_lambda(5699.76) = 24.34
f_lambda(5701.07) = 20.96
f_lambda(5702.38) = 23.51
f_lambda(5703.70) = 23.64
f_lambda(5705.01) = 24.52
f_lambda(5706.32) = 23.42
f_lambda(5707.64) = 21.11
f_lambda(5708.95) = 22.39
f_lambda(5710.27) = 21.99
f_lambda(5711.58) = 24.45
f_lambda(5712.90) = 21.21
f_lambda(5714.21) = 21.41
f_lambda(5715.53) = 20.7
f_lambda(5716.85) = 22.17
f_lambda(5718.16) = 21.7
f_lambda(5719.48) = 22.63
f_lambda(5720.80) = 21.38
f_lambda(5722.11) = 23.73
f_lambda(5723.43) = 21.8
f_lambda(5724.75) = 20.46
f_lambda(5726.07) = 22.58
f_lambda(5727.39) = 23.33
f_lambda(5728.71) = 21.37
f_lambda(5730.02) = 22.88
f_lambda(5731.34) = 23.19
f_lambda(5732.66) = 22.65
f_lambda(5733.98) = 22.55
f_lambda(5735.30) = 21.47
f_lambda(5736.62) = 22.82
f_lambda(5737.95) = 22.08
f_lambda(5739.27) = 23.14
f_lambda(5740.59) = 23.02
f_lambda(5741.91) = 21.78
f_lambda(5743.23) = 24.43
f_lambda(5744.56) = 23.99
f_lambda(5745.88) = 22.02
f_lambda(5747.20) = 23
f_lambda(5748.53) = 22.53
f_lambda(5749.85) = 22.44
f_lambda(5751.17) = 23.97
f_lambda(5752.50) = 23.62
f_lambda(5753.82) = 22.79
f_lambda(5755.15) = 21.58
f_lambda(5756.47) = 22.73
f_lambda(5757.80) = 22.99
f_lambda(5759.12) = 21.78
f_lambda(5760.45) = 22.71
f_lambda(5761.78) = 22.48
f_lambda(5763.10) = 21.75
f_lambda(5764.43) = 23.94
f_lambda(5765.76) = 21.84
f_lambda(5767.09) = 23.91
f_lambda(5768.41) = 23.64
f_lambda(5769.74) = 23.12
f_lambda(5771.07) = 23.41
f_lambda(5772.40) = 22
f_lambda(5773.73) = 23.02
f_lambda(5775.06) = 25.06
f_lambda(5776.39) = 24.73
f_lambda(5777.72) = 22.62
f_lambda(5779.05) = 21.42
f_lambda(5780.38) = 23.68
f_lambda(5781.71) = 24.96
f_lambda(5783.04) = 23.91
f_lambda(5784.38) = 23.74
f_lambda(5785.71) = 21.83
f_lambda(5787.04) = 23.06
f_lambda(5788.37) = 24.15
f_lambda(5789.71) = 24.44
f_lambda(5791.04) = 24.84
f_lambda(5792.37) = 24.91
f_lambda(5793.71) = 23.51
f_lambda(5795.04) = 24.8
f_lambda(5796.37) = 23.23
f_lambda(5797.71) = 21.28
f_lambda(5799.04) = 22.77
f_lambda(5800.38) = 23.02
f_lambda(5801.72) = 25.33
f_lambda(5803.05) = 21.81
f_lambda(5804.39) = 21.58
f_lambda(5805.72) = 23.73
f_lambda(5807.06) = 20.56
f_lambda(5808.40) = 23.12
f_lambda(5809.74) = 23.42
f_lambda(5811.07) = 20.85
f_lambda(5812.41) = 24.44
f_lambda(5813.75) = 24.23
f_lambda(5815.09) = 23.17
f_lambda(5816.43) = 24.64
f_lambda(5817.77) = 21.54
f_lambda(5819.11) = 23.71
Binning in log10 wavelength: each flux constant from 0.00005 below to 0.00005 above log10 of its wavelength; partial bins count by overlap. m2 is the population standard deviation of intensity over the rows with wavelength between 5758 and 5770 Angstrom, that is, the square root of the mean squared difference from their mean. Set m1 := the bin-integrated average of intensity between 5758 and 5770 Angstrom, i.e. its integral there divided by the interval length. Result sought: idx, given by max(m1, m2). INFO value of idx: 22.8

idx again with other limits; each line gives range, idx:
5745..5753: 23.0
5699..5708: 23.1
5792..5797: 24.1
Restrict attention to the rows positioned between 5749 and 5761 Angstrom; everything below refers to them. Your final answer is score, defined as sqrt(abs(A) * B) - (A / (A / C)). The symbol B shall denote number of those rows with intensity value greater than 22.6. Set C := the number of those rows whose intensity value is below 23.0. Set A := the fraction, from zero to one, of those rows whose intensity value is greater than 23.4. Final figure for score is -5.8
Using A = 0.22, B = 6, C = 7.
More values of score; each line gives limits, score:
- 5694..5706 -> 1.5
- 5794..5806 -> -2.6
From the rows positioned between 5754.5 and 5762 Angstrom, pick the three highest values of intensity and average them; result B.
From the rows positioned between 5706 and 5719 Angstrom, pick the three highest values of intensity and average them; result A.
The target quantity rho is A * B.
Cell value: 534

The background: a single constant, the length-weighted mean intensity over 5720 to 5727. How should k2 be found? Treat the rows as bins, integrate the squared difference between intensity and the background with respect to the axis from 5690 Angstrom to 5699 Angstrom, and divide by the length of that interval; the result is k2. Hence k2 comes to 4.5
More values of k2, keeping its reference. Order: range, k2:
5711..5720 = 1.3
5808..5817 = 3.3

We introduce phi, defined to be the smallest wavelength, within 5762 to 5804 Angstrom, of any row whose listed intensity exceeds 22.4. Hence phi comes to 5764.43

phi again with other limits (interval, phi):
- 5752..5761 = 5752.50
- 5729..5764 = 5730.02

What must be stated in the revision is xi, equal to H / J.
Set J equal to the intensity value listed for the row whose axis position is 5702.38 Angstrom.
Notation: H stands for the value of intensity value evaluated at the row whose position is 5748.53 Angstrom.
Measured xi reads 0.96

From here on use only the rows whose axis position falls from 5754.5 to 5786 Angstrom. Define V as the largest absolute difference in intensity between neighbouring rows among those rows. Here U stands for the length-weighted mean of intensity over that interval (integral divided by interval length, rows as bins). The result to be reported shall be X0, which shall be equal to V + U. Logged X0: 25.3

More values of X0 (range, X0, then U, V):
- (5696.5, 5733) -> 25.9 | 22.6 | 3.38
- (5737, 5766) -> 25.4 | 22.8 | 2.65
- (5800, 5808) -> 26.2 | 22.7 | 3.52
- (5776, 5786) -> 25.6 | 23.4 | 2.26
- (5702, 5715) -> 26.0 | 22.7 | 3.24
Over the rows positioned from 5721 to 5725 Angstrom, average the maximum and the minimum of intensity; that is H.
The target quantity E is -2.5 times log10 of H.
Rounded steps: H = 22.1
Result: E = -3.36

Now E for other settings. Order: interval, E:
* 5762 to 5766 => -3.40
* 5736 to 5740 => -3.39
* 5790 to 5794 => -3.46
